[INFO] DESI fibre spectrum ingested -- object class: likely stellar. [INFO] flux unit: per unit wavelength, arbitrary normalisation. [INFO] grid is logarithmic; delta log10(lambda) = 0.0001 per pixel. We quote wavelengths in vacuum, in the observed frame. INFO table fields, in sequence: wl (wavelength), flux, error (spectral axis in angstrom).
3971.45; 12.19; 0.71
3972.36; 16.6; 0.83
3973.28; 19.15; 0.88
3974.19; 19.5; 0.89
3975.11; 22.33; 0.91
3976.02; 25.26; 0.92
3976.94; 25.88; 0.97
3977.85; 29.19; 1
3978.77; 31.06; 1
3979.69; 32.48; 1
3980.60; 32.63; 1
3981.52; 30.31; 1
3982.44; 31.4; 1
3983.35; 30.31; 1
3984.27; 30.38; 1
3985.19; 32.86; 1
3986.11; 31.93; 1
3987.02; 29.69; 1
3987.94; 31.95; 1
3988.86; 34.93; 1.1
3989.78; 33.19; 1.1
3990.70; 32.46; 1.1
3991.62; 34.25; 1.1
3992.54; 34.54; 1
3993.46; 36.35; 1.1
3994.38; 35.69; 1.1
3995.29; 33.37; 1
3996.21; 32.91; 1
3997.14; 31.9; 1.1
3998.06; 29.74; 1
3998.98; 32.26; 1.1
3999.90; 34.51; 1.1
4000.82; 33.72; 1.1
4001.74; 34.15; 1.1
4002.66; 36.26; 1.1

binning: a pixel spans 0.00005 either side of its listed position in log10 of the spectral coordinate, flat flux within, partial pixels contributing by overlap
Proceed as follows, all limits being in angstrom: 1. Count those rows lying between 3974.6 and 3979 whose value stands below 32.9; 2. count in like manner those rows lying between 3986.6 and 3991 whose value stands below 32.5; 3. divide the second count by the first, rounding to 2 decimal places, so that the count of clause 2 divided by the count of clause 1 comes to 0.60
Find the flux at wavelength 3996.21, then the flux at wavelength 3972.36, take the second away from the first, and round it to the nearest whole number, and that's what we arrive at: 16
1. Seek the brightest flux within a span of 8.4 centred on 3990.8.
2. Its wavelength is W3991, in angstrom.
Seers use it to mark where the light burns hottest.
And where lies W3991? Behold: 3993.46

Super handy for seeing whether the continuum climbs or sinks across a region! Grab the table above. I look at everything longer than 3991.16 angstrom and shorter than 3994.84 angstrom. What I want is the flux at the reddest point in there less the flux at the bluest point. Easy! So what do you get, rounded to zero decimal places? 1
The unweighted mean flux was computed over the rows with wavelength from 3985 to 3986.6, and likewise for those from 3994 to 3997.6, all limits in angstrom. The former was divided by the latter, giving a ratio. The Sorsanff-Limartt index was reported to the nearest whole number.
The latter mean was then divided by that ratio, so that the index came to 35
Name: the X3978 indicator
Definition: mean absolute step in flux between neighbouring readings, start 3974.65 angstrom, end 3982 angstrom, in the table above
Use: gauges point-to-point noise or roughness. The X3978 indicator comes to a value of 1.80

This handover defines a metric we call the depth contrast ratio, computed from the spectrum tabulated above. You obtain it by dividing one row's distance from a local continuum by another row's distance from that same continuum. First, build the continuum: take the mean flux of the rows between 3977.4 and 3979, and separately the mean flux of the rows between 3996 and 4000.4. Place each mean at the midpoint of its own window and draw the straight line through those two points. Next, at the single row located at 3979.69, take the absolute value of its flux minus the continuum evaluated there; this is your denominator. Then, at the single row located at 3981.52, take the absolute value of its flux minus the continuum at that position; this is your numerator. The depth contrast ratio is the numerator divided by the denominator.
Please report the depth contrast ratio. 0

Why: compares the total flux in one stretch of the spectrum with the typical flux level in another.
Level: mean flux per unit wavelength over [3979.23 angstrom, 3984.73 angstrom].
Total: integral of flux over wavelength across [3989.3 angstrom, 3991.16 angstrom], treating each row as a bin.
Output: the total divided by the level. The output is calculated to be 2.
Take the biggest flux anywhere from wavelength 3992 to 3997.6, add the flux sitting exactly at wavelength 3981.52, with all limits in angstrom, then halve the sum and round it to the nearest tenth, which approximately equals 33.3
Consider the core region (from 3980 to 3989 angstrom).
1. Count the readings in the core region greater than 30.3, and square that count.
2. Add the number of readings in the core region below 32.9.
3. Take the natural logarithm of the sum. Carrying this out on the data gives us 4.5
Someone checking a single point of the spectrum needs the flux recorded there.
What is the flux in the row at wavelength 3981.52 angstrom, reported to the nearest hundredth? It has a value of 30.31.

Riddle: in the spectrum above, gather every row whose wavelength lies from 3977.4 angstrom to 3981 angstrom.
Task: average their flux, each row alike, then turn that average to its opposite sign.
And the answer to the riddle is -31.3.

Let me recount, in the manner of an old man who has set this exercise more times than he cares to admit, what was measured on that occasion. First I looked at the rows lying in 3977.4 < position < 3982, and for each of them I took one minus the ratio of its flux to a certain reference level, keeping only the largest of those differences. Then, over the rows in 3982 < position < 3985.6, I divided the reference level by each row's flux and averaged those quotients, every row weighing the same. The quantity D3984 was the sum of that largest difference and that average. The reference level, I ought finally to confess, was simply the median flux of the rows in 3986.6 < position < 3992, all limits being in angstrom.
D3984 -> 1.16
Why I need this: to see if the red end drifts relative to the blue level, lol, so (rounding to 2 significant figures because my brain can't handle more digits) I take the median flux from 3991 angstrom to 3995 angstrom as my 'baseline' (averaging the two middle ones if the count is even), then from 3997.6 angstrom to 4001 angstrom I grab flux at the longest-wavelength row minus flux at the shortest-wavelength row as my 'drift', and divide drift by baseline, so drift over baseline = 0.11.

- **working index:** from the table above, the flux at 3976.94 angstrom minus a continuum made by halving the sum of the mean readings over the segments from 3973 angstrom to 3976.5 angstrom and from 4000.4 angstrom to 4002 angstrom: -2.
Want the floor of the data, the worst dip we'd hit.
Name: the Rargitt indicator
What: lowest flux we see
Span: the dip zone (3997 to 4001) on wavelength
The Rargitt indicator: 29.74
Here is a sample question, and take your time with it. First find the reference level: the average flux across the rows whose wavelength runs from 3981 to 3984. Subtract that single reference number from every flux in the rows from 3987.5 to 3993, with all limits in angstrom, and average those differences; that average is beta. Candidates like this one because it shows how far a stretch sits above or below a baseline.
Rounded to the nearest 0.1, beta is 2.9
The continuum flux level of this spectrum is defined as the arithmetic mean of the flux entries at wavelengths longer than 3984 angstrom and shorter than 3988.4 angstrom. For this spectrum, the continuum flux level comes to 31.4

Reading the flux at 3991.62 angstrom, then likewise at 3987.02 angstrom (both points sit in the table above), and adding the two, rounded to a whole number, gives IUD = 64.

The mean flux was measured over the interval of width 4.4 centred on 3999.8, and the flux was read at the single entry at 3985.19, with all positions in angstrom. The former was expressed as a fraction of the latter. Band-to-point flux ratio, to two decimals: 1.00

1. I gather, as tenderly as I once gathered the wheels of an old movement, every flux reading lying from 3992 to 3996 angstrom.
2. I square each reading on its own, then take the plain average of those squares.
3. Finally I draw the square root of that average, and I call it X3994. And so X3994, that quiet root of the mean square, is 35.0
